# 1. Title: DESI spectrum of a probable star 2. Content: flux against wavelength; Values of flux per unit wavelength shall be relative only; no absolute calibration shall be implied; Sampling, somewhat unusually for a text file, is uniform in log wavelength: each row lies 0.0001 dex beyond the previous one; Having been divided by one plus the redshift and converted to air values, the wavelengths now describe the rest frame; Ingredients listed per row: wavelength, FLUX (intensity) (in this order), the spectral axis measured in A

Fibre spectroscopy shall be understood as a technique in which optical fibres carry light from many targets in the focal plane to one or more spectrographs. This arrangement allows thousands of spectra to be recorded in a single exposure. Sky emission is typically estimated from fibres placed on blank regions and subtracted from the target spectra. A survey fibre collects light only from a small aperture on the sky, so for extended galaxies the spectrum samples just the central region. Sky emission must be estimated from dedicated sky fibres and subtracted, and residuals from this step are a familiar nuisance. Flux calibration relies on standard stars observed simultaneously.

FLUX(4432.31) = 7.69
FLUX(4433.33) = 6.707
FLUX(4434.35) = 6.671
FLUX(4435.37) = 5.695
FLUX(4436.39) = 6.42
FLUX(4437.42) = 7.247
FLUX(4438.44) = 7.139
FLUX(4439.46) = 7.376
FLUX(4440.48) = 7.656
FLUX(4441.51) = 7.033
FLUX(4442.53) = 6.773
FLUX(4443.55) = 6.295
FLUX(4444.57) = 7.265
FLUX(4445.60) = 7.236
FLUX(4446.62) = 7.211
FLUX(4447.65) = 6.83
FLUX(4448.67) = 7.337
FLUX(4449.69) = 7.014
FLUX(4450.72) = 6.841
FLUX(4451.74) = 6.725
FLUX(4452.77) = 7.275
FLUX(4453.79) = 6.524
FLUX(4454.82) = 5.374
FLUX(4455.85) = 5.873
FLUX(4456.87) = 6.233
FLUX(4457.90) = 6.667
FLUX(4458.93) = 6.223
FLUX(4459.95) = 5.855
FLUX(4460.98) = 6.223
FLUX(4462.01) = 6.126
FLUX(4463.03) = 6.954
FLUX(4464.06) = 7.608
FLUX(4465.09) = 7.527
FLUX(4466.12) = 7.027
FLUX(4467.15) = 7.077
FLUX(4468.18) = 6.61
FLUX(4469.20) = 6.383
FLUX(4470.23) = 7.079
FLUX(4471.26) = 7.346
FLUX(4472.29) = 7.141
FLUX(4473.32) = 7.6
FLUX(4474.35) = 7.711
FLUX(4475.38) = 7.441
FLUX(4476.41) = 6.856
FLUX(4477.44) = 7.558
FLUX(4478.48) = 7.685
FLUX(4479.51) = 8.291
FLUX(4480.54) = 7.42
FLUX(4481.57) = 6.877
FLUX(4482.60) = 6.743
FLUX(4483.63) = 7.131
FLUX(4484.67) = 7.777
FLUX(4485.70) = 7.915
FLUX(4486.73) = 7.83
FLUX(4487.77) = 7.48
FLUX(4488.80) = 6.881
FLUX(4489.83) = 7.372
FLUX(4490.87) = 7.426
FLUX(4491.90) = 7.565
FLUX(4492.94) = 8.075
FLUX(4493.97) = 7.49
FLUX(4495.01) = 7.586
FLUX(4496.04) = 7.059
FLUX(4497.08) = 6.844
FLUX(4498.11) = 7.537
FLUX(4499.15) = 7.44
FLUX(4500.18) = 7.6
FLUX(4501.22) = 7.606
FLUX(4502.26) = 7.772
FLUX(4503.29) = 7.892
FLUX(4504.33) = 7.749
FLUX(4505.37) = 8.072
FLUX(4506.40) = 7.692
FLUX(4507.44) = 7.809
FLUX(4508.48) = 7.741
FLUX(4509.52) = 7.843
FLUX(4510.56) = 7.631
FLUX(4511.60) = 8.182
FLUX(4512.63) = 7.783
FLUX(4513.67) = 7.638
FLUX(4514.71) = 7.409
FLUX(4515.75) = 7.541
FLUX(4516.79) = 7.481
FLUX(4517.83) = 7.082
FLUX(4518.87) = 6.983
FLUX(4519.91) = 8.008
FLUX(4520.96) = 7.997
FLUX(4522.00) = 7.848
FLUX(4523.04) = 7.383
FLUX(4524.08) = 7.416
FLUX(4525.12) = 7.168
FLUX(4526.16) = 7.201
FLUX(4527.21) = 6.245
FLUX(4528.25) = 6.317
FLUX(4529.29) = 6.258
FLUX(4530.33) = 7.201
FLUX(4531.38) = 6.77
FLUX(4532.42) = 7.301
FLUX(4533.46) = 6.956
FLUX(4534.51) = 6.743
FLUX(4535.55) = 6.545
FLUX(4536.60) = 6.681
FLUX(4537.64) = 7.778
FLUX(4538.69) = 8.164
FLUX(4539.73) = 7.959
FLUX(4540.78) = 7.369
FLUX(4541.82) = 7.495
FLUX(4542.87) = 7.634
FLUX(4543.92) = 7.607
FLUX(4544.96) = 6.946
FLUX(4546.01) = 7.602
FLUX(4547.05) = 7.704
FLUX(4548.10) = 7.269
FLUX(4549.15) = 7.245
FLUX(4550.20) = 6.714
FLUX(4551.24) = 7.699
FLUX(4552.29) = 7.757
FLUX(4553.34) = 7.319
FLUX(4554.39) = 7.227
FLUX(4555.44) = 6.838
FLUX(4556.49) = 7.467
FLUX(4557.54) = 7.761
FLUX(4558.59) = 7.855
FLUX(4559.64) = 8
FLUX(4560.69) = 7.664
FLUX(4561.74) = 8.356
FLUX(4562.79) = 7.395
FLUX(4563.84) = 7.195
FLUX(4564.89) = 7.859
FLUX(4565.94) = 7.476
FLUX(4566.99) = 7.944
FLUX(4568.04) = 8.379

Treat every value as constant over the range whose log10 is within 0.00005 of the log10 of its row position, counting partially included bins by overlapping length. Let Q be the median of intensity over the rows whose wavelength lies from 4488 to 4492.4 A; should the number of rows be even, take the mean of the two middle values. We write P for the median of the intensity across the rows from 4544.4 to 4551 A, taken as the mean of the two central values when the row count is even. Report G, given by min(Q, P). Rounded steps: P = 7.26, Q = 7.4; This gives 7.26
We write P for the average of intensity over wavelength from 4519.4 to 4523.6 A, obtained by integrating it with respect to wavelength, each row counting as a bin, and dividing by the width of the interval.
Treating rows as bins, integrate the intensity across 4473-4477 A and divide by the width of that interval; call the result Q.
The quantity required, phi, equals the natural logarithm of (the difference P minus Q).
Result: -0.9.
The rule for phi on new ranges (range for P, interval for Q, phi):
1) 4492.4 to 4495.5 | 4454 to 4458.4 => 0.5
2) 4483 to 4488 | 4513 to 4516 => -2.7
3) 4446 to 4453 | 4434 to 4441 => -1.9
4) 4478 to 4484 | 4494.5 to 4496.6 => -2.9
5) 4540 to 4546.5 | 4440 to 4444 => -0.7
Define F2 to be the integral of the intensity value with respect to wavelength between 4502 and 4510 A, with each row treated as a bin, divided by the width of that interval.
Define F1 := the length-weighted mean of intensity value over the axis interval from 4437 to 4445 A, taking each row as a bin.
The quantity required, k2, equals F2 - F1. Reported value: 0.7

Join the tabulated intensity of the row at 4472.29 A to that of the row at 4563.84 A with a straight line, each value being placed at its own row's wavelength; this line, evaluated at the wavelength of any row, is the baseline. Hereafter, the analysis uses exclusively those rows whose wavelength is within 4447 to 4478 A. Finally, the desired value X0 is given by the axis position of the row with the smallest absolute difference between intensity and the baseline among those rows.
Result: 4472.29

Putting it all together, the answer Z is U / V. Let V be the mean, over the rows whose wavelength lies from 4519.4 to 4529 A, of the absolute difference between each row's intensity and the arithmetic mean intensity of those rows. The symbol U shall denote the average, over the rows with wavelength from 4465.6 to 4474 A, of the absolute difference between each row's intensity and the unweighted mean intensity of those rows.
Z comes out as 0.5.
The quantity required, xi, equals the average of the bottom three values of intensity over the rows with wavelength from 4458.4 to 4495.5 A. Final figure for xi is 6.07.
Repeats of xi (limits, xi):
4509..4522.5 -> 7.16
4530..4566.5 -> 6.65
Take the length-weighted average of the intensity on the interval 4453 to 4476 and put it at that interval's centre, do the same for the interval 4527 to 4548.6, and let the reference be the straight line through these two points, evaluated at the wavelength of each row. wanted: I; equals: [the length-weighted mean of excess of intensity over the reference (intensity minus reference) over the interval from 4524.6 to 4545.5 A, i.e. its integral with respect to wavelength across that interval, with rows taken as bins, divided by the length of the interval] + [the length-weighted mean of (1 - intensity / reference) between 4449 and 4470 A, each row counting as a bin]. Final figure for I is 0.0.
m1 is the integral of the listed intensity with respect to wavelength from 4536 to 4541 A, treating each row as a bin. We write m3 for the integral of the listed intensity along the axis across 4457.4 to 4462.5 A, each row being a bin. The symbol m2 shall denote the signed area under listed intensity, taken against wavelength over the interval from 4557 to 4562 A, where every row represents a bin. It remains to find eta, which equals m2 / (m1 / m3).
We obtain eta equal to 33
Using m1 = 37.9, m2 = 39.5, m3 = 32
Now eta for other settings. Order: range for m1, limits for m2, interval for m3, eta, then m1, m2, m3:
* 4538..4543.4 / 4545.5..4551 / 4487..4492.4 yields 39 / 41.7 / 40.3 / 40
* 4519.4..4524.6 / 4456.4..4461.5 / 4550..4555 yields 29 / 40.2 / 31.8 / 37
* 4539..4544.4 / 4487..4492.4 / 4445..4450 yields 34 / 41.2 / 39.8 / 36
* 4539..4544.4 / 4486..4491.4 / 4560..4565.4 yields 40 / 41.2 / 40.1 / 42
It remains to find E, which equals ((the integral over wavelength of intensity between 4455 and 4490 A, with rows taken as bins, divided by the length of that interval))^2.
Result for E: 49.8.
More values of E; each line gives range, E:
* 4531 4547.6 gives 53.8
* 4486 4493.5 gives 56.7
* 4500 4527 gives 58.0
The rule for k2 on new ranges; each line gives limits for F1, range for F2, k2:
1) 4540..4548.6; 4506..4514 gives 0.3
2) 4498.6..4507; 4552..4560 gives -0.2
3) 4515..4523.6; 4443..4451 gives -0.5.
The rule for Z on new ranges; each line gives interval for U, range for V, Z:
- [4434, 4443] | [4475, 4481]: 1.5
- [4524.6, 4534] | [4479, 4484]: 0.8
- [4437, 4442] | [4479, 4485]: 0.4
